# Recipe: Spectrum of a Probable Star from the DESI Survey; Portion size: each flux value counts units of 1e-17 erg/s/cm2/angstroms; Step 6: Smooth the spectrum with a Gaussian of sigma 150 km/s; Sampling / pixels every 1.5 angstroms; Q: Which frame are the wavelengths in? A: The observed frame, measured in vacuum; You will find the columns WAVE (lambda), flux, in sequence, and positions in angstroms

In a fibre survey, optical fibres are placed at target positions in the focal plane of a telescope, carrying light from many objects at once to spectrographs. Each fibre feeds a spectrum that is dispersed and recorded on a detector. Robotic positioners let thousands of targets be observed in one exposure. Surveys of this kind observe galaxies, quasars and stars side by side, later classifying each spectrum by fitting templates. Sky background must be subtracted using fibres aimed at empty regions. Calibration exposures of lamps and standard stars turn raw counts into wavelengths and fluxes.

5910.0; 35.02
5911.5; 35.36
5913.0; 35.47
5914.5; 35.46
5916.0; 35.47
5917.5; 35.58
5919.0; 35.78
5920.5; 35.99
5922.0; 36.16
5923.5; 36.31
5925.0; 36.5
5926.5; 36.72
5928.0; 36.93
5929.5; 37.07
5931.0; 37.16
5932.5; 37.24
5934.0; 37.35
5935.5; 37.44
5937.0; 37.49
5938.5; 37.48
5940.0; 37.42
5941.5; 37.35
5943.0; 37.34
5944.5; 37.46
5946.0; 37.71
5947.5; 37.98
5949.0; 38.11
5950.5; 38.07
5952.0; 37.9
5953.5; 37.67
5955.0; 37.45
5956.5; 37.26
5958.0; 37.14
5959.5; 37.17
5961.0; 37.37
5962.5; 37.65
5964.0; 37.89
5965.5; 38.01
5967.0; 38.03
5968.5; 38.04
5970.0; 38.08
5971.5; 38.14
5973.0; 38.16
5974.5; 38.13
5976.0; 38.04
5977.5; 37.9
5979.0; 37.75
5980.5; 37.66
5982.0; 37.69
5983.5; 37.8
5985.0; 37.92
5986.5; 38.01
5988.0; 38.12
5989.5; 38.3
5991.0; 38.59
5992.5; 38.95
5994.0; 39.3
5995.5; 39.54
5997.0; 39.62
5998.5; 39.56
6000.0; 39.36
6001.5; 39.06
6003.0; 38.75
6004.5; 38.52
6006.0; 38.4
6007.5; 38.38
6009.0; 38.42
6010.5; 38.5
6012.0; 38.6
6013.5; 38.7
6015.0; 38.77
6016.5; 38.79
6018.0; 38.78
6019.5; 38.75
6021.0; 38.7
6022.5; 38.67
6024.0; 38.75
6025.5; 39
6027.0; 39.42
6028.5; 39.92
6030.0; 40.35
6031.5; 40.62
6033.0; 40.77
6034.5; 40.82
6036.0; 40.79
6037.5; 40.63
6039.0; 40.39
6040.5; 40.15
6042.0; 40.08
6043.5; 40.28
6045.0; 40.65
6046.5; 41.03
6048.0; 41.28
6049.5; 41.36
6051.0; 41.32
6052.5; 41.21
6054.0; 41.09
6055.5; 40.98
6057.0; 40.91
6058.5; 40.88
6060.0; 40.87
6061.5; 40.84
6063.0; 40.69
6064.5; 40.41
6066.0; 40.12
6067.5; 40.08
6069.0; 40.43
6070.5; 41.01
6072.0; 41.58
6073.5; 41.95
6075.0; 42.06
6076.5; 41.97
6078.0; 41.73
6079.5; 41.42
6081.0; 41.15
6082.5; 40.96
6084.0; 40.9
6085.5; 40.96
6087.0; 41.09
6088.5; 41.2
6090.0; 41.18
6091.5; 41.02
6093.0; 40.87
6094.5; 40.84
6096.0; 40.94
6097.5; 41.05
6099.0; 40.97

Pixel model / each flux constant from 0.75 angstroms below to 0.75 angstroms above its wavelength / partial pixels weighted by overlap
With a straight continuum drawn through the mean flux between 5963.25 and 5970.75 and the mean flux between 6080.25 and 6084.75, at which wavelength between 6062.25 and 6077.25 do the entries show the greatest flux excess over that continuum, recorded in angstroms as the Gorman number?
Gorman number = 6075.0 angstroms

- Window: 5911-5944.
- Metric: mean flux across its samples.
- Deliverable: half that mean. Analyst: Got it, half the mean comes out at 18.3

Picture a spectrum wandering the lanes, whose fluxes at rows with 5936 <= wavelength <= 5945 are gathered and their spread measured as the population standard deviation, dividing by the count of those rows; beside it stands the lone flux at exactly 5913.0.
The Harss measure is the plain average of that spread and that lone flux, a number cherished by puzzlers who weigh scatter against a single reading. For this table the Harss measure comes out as 17.8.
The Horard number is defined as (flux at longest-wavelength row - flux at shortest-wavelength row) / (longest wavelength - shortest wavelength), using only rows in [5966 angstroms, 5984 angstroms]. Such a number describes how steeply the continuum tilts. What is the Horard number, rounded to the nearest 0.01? -0.01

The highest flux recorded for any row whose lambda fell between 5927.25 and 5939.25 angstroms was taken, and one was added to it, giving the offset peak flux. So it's 38.5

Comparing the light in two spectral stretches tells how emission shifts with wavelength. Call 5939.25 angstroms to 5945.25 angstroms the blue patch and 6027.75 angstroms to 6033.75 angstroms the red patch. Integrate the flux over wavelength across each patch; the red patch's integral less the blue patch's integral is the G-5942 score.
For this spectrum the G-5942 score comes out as 18.1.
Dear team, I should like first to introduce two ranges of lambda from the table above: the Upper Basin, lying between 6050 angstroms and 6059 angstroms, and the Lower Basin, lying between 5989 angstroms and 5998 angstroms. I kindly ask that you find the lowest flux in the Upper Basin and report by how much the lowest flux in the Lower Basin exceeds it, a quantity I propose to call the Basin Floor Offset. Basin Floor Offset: -2.6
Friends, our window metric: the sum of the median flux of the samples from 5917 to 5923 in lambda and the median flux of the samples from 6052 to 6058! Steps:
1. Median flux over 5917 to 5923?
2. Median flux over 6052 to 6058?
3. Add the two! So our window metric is 76.9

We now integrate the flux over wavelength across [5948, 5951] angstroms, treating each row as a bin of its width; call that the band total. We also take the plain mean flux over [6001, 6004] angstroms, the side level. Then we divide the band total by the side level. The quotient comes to 2.94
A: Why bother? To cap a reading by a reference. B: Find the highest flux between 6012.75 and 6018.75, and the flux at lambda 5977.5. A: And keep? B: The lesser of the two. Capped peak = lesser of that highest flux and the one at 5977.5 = 37.9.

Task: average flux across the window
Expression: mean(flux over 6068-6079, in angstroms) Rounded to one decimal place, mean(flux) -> 41.5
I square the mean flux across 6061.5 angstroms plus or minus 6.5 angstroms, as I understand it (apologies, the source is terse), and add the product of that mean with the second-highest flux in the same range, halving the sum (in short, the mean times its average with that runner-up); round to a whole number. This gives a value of 1657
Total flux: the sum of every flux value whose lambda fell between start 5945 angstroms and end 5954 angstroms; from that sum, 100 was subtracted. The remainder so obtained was 127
